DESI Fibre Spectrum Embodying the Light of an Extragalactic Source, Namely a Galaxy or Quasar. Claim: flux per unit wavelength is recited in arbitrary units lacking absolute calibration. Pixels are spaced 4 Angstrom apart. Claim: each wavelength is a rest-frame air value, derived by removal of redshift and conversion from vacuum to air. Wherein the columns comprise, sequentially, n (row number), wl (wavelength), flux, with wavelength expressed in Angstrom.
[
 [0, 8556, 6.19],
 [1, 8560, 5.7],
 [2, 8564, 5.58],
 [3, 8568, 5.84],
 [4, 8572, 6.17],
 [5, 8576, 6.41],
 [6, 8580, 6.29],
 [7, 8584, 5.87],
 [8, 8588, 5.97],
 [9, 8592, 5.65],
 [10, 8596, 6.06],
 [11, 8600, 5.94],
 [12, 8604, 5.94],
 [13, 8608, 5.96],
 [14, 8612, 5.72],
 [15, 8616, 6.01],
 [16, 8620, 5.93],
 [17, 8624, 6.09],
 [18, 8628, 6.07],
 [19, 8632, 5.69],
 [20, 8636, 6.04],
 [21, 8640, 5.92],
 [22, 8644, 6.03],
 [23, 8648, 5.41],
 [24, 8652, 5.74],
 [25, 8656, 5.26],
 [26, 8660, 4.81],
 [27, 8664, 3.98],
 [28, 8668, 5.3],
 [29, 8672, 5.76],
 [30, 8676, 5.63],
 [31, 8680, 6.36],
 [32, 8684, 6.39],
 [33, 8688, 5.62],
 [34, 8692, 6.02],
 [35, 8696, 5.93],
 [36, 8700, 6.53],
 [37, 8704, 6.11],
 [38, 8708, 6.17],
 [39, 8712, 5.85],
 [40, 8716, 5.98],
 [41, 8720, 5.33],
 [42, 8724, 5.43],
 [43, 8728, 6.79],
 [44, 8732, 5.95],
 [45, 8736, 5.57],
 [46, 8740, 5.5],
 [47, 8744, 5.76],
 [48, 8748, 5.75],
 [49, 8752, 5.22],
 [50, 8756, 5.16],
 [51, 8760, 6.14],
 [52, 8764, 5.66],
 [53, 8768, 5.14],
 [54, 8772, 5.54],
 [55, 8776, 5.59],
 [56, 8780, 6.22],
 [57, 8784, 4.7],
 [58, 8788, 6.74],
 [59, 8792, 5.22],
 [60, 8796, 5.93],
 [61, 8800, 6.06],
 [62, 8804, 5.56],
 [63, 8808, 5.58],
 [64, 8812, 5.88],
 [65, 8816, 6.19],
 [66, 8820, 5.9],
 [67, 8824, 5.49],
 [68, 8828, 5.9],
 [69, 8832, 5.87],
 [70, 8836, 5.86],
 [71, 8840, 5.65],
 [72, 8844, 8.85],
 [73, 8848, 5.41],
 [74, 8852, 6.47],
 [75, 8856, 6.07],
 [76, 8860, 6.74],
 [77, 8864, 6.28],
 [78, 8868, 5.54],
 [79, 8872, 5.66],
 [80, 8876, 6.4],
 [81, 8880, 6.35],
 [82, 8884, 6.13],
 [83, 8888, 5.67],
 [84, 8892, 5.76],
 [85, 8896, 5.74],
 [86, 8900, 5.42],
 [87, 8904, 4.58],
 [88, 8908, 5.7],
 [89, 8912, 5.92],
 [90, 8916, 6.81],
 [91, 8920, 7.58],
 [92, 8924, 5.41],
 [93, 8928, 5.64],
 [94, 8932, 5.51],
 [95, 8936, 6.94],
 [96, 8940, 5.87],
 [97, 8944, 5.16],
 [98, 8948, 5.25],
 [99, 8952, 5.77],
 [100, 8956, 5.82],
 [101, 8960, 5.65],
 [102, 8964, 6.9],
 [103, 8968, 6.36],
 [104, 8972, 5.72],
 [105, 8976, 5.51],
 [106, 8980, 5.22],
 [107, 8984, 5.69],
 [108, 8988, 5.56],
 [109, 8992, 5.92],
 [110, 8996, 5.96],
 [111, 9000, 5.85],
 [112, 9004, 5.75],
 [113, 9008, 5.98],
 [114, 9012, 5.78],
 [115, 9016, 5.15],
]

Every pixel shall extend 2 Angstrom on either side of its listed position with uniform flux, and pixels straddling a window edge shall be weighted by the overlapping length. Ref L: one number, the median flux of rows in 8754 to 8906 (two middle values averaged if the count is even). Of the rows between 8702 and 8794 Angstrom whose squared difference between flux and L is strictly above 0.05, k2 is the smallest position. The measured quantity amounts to 8704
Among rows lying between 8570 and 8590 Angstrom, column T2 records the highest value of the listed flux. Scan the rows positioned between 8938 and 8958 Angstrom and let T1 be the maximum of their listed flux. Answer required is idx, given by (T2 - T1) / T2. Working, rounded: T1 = 5.87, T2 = 6.41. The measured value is 0.08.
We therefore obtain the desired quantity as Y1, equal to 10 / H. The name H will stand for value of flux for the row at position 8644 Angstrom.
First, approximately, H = 6.03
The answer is 1.66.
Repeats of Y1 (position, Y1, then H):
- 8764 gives 1.77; 5.66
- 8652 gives 1.74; 5.74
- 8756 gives 1.94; 5.16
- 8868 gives 1.81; 5.54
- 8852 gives 1.55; 6.47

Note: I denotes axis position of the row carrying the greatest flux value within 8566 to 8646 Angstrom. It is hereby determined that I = 8576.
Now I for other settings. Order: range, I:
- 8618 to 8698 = 8684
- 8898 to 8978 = 8920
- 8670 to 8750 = 8728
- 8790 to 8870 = 8844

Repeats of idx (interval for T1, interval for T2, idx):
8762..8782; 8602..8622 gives -0.03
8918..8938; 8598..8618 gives -0.26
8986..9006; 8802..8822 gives 0.04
